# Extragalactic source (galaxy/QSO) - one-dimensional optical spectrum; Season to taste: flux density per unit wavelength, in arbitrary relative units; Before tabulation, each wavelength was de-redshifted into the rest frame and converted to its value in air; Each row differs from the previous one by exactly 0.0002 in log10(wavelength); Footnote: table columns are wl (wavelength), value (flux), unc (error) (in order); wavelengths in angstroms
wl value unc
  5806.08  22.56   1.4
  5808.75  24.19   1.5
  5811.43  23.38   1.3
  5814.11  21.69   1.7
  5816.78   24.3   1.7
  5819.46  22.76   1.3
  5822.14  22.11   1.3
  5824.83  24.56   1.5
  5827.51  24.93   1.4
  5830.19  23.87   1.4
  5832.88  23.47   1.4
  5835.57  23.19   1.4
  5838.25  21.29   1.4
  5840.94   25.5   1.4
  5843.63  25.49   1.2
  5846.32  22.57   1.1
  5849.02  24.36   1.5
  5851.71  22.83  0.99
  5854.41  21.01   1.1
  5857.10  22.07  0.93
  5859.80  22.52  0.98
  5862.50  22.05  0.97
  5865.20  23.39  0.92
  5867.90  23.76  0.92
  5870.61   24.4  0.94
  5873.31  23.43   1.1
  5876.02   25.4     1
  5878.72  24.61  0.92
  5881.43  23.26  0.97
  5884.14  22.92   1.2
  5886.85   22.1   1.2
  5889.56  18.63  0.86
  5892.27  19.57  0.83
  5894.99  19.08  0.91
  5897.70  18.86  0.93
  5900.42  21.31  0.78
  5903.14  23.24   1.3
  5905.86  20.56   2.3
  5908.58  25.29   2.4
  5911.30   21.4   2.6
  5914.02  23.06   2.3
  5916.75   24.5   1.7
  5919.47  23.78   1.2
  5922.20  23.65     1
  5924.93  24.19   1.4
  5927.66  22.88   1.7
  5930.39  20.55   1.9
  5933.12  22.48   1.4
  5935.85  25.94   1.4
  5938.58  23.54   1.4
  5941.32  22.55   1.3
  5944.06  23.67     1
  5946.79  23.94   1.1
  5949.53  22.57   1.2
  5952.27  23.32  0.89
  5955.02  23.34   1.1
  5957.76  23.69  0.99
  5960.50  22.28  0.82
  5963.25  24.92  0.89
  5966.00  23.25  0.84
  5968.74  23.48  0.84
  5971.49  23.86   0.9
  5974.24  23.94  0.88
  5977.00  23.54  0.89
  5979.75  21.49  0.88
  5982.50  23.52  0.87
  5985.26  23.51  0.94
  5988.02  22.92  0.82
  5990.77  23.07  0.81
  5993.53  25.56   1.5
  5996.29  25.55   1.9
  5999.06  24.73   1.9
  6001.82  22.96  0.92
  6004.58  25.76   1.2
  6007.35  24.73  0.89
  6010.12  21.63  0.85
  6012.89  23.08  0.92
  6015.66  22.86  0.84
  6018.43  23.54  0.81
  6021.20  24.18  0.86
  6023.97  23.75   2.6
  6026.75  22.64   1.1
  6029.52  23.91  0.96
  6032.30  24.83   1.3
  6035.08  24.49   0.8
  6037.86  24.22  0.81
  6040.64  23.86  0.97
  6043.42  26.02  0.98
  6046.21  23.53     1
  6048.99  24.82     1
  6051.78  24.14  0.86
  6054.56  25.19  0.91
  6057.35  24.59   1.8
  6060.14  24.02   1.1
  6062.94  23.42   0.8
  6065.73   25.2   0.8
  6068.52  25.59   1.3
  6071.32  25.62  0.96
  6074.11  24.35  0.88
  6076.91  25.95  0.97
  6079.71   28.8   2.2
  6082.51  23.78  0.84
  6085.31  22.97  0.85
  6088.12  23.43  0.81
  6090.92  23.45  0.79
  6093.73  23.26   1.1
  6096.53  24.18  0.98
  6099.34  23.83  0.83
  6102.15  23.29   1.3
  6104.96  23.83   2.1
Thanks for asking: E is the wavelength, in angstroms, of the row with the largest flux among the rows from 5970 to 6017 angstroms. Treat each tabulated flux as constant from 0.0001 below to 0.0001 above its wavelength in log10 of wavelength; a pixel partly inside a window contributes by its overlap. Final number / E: 6004.58 angstroms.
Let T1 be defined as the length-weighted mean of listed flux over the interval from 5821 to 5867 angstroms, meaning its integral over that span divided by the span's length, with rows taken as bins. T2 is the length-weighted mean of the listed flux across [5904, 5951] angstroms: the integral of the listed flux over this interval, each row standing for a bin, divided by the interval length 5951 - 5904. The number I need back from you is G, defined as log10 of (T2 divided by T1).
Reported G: -0.001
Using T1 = 23.3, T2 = 23.2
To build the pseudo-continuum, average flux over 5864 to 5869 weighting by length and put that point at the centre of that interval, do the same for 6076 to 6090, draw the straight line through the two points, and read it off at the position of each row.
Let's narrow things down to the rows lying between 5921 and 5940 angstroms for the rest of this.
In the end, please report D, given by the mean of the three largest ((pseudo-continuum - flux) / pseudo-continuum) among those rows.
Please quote 0.083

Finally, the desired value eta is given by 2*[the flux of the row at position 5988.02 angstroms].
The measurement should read 46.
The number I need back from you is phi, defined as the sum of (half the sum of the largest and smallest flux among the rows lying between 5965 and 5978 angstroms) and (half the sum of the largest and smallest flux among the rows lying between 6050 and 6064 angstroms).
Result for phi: 47.9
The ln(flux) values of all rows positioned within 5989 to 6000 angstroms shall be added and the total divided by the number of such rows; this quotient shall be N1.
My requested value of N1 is 3.21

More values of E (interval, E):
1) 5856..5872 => 5870.61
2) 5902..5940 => 5935.85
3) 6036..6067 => 6043.42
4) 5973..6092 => 6079.71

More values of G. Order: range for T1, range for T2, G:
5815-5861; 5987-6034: 0.010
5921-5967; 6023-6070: 0.019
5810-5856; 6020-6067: 0.017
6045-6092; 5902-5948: -0.025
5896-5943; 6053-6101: 0.032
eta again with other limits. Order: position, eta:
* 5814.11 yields 43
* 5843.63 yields 51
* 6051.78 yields 48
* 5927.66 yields 46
